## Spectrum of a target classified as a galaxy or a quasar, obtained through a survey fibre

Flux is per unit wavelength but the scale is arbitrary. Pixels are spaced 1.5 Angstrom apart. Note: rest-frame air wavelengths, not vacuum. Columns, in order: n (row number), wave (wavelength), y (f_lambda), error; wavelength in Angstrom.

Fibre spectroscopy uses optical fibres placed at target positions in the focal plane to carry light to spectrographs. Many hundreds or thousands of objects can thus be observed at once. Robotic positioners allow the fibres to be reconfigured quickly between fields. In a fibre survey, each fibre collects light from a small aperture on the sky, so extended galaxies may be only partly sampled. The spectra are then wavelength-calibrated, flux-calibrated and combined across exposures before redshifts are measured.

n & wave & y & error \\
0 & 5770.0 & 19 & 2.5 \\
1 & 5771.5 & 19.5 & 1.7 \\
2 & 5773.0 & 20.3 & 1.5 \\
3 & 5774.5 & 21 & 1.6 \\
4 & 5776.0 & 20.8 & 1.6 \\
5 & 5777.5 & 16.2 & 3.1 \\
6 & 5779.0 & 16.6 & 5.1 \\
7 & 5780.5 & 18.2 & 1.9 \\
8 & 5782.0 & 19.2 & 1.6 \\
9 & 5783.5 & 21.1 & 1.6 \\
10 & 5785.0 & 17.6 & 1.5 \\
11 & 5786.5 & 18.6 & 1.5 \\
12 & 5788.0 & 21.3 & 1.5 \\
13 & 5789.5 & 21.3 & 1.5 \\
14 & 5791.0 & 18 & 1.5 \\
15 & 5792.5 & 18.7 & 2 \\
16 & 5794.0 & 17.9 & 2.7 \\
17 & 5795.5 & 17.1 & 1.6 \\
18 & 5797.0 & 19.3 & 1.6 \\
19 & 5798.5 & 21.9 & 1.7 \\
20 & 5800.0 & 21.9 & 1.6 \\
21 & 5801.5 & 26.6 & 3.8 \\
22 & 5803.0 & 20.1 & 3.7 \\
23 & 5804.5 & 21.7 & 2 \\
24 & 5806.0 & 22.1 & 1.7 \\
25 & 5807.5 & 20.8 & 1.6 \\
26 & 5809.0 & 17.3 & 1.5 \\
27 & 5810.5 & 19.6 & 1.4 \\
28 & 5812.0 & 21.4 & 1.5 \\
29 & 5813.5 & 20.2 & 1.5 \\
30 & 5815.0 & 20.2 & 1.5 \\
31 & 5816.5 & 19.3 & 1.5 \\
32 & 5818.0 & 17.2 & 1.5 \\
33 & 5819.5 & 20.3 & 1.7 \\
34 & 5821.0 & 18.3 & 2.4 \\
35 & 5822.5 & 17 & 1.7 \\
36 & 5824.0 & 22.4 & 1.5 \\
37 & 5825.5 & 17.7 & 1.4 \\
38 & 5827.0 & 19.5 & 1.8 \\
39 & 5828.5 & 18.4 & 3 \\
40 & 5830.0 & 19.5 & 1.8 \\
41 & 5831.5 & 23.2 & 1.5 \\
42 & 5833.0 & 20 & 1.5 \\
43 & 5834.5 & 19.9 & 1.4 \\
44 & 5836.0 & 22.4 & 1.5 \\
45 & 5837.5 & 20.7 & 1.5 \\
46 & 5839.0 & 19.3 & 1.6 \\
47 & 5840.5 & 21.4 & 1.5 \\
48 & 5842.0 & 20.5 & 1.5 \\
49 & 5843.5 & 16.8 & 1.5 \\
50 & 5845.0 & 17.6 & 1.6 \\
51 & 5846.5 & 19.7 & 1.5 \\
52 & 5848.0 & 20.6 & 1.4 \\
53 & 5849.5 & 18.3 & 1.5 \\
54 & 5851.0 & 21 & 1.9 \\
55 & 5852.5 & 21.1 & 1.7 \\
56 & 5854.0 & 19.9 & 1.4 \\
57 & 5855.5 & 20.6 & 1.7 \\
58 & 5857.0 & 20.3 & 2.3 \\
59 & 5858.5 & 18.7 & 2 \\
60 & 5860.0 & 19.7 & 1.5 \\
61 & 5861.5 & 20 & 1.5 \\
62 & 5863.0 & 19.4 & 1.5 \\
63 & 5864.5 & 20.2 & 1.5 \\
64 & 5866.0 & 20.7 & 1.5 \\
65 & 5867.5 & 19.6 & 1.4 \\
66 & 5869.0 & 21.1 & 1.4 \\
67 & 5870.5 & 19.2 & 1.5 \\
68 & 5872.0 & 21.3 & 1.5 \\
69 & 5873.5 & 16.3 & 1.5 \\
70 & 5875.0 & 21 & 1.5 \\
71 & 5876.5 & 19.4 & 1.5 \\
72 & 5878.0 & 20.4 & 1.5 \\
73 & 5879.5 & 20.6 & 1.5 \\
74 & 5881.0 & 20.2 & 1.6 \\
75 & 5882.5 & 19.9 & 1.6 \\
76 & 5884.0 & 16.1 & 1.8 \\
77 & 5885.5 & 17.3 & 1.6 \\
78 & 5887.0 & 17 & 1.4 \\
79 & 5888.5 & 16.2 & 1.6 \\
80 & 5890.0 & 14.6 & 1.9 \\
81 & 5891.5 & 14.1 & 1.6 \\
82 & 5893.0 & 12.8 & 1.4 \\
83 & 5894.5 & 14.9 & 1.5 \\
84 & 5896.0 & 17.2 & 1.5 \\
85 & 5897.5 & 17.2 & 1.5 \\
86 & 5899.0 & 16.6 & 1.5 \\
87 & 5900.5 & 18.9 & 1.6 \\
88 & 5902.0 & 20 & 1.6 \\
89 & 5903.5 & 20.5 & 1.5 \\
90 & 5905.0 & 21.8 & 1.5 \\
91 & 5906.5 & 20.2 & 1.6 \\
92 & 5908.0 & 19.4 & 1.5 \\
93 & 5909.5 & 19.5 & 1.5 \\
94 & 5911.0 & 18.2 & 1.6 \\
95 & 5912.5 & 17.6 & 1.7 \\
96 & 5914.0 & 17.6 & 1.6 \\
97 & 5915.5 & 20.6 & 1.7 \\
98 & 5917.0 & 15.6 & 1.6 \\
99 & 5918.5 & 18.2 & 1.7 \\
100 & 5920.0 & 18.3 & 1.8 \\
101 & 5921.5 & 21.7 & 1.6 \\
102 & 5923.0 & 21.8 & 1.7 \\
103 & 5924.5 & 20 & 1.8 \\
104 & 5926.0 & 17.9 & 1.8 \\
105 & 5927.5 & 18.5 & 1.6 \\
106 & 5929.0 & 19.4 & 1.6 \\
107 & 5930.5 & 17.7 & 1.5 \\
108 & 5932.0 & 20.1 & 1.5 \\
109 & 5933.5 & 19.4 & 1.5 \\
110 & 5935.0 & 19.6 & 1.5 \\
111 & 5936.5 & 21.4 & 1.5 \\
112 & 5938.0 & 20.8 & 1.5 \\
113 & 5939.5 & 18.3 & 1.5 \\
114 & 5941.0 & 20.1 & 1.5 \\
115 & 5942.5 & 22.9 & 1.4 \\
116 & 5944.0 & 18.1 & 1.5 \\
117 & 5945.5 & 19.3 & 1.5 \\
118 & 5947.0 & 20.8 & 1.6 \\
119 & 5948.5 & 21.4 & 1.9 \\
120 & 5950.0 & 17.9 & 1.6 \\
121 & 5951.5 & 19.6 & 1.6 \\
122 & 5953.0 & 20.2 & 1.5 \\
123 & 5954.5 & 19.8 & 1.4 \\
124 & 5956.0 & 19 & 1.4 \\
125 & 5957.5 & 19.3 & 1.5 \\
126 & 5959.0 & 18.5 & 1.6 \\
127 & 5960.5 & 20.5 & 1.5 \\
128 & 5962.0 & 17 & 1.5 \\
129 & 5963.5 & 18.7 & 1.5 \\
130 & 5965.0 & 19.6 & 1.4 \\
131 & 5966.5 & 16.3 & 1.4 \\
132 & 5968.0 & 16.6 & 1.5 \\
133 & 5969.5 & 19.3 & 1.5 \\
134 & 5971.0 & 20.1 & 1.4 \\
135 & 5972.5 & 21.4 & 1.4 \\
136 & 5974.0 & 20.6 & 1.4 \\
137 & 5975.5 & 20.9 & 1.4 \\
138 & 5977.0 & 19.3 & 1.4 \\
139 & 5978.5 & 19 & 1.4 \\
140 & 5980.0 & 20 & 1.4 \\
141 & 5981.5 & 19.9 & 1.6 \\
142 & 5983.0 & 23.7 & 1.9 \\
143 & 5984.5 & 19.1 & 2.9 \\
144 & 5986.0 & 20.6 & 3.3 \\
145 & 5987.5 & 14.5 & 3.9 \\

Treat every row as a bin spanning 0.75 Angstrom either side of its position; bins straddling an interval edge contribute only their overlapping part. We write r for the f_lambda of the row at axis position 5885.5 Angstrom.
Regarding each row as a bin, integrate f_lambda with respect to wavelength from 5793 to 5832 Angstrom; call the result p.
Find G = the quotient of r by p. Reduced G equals 0.022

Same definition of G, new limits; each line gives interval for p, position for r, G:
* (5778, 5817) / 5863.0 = 0.025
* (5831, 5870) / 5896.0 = 0.022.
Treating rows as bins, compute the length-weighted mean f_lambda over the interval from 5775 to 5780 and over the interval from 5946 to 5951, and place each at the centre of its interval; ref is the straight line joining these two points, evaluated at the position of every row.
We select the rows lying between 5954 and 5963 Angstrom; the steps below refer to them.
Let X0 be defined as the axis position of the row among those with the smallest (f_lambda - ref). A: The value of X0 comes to 5962.0 Angstrom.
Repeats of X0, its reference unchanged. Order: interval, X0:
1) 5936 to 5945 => 5944.0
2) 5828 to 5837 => 5828.5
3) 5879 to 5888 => 5884.0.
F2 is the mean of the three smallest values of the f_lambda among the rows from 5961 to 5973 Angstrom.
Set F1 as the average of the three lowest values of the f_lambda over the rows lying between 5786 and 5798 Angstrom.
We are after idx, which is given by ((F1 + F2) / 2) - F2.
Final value 0.5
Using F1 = 17.7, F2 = 16.6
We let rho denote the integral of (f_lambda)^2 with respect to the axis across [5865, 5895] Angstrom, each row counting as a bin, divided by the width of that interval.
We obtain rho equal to 337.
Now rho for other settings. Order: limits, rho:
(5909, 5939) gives 371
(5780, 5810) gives 407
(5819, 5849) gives 393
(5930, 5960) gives 391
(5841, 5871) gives 392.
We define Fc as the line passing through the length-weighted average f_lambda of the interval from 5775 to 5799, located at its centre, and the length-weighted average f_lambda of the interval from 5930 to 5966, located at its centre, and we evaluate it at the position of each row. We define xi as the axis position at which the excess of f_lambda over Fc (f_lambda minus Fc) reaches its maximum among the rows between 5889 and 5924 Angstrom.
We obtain 5905.0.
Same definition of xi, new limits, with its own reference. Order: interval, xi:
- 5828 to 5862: 5831.5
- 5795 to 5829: 5801.5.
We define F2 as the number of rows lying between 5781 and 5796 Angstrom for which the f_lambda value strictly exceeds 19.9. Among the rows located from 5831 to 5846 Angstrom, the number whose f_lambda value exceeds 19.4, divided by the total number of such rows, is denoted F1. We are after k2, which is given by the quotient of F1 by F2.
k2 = 0.23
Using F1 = 0.70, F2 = 3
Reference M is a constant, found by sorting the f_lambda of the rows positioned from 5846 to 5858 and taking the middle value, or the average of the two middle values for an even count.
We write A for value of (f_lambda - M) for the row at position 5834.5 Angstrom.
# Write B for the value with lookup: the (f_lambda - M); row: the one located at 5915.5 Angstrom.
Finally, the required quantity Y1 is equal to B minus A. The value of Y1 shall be 1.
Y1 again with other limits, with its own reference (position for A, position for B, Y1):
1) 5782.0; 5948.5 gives 2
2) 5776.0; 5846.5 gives -1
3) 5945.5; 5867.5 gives 0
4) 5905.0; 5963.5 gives -3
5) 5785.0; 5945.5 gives 2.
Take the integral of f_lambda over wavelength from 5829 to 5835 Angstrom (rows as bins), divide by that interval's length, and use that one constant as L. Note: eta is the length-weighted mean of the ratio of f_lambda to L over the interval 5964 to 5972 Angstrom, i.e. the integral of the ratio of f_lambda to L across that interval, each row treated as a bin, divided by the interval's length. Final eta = 0.90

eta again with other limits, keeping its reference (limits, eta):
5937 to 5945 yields 0.97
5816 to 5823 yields 0.90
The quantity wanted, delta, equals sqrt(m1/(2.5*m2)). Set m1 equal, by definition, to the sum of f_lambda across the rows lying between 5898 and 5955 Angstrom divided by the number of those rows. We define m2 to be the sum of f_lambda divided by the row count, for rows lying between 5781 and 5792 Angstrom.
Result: 0.631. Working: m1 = 19.5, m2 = 19.6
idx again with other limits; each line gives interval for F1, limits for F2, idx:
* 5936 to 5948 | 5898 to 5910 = 0.1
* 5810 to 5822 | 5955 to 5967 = 0.5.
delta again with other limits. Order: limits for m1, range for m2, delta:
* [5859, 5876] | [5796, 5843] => 0.625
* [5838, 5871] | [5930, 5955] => 0.632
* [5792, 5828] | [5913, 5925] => 0.644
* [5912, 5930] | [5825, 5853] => 0.617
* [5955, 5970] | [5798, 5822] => 0.600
